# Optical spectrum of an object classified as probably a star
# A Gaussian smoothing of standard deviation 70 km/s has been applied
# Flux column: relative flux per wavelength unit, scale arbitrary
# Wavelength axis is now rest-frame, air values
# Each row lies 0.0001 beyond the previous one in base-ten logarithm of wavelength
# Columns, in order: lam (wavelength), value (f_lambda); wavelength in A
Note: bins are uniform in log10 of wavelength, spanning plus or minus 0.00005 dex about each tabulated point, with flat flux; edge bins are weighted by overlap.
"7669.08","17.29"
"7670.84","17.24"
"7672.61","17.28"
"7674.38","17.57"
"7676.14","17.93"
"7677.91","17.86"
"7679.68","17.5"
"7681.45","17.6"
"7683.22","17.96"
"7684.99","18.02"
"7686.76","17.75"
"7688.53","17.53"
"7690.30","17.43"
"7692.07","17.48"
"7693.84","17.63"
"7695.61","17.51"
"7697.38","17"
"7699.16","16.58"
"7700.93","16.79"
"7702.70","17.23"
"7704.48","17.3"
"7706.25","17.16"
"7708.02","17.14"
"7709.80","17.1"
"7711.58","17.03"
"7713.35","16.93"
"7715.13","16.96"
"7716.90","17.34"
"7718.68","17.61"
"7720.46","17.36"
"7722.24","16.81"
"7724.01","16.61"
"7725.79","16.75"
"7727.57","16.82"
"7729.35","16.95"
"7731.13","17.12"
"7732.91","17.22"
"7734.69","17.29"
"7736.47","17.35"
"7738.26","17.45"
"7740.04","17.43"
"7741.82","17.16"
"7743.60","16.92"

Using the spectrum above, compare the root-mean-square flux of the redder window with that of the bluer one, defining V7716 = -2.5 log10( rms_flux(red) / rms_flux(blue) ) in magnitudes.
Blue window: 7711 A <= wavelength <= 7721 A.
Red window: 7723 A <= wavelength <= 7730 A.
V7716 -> 0.03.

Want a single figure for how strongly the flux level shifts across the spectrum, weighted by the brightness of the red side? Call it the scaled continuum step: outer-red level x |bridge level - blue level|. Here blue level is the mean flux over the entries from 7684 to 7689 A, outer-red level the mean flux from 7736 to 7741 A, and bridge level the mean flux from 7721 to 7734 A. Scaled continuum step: 15.1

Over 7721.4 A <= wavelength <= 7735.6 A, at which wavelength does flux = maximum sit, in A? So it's 7734.69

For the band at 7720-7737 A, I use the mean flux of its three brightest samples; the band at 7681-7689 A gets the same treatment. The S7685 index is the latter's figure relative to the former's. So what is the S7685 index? 1.03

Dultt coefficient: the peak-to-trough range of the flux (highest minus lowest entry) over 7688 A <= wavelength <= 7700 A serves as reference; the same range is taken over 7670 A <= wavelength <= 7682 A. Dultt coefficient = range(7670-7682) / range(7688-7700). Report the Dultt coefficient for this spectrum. 0.7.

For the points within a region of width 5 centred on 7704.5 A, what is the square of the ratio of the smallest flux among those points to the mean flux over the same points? 0.992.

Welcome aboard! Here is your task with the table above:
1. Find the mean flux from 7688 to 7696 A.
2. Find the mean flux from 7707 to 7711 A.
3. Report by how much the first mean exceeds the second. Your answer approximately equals 0.4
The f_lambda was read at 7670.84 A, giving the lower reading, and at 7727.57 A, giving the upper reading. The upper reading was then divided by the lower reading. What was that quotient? 0.98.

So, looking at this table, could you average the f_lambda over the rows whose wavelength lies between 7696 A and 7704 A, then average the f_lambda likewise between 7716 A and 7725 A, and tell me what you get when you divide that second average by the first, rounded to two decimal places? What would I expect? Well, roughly 1.01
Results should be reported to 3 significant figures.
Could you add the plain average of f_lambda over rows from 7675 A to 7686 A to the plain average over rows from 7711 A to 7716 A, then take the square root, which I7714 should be 5.90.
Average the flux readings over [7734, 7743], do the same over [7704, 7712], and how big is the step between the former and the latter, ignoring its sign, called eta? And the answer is 0.2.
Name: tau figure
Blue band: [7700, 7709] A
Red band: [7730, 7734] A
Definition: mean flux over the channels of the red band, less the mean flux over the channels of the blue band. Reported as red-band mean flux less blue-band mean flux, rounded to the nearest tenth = 0.0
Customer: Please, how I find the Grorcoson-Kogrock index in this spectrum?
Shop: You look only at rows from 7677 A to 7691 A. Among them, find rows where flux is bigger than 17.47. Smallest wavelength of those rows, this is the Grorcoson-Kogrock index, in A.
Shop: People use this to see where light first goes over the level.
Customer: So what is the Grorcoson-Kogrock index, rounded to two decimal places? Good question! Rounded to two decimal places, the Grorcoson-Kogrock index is 7677.91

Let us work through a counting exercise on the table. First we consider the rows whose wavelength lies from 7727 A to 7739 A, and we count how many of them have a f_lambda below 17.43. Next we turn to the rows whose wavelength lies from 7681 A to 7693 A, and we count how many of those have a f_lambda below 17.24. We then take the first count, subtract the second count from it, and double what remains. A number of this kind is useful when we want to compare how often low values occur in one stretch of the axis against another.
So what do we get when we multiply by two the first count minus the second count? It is 12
